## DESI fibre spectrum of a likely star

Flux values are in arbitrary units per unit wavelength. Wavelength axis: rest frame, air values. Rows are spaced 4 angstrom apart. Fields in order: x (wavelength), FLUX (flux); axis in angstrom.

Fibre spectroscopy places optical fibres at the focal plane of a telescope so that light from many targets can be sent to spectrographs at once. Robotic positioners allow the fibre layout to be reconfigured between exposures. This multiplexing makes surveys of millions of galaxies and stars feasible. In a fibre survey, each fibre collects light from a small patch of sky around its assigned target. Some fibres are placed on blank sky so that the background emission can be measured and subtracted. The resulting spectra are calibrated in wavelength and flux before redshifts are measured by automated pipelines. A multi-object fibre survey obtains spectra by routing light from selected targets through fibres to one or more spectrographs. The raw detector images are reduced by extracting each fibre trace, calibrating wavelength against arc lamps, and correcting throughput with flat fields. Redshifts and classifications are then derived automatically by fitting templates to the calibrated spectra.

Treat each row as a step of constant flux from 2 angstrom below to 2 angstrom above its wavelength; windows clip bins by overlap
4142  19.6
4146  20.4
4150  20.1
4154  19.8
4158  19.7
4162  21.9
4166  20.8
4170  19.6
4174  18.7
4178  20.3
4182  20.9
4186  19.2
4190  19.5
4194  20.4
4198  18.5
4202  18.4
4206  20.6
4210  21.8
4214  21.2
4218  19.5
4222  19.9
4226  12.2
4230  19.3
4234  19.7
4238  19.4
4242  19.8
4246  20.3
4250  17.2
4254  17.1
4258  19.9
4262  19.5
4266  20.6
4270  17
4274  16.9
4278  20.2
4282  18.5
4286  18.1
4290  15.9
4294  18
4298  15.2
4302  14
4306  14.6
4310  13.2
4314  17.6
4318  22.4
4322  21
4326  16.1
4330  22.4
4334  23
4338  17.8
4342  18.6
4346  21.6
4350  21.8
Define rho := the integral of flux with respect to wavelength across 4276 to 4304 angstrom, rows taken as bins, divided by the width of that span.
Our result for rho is 17.1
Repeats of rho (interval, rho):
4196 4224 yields 20.0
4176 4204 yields 19.6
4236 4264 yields 19.0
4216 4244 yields 18.5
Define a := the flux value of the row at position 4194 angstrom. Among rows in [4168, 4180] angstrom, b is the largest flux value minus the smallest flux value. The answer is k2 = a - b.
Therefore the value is 18.8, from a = 20.4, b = 1.6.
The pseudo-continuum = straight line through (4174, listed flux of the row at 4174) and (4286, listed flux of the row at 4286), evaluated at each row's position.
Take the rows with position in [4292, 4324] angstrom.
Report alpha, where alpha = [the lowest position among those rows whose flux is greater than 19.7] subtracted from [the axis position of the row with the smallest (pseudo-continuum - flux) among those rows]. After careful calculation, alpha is 0 angstrom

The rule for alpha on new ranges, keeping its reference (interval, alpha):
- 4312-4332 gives 12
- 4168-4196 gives 4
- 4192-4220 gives 16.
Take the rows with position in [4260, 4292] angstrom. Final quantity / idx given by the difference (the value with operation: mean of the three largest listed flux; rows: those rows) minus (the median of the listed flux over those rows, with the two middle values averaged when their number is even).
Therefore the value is 1.8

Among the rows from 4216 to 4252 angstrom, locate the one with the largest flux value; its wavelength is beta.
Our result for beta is 4246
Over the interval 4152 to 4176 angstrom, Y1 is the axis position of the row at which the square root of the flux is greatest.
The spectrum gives 4162 angstrom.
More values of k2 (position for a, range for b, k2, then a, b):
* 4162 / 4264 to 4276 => 18.2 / 21.9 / 3.7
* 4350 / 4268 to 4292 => 17.5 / 21.8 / 4.3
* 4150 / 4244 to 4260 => 16.9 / 20.1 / 3.2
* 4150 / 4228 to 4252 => 17.0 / 20.1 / 3.1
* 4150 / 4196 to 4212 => 16.7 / 20.1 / 3.4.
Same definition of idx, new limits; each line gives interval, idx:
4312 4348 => 1.6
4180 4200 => 0.8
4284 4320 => 3.6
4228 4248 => 0.2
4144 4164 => 0.7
